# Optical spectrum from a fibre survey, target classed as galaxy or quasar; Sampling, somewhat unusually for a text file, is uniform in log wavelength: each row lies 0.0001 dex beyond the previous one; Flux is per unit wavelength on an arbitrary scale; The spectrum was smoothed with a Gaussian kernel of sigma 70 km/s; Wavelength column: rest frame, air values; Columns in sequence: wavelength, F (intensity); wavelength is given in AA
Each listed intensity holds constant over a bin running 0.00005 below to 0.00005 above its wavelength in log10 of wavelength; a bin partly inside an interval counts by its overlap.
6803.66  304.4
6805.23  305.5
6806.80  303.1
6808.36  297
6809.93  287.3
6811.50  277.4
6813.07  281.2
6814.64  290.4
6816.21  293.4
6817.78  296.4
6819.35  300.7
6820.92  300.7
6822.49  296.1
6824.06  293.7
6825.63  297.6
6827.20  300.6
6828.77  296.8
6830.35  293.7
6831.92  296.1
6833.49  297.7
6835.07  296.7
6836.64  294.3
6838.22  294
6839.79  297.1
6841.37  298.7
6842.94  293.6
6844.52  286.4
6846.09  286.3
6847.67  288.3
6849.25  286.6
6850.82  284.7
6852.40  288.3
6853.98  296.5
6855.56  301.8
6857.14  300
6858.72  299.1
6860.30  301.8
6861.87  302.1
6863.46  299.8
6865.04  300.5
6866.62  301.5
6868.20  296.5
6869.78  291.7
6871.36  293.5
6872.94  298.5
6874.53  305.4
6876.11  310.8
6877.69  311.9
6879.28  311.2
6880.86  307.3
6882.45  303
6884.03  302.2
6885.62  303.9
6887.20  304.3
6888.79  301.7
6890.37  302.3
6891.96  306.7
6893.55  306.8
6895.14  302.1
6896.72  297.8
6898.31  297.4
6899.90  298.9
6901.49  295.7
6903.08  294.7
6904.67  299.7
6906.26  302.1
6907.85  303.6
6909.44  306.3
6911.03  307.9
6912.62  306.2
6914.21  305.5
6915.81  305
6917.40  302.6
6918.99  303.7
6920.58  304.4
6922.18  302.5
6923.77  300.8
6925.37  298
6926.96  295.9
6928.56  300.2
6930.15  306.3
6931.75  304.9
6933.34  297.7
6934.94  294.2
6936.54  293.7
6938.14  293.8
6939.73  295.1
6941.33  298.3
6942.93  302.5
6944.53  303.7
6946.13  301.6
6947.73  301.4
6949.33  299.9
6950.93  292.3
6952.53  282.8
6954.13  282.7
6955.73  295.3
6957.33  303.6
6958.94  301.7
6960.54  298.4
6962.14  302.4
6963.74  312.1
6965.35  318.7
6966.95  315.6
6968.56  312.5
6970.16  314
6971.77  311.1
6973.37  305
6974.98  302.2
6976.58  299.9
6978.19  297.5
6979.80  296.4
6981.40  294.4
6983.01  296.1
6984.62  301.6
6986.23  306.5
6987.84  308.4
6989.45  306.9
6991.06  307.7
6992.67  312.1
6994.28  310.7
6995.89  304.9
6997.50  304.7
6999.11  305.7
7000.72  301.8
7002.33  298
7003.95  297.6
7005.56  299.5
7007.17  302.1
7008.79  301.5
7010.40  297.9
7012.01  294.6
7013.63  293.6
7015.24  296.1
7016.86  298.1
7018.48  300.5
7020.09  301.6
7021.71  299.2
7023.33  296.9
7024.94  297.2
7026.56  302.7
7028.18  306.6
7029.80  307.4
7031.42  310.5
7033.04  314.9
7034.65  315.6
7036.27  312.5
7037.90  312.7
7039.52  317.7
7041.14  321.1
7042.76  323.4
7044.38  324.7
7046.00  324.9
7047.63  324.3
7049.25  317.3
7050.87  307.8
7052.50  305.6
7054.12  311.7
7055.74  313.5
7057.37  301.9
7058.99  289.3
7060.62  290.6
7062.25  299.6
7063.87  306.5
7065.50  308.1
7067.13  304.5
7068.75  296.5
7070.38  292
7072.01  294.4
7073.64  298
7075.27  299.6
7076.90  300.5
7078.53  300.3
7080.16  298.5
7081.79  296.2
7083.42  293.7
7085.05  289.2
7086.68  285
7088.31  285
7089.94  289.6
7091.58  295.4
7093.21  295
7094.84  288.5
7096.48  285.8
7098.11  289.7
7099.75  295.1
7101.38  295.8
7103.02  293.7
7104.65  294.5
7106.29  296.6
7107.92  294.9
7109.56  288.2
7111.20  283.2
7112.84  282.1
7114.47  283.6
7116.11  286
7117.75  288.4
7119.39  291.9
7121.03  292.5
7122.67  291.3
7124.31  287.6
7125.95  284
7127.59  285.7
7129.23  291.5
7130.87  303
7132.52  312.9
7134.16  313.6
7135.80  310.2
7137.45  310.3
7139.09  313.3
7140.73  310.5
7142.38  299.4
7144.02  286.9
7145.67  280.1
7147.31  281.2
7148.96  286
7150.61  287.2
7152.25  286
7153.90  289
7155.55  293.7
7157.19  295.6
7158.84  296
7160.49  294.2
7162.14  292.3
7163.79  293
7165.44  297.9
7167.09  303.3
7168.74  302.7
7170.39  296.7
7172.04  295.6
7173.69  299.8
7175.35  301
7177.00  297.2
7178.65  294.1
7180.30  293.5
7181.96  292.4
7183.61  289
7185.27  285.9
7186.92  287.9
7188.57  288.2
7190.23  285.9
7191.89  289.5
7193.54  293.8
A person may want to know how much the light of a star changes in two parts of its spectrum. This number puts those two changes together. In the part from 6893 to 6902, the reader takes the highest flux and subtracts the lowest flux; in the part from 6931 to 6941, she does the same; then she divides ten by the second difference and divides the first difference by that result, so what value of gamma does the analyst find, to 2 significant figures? 12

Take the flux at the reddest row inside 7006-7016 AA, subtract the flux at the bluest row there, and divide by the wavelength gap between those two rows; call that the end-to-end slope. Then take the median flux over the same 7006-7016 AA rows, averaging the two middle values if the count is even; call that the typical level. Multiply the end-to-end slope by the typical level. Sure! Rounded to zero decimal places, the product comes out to -221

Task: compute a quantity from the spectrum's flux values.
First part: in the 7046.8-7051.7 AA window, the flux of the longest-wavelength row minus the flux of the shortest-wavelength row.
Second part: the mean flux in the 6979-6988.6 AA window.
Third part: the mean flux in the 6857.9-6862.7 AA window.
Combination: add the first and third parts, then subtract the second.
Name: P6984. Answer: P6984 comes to -16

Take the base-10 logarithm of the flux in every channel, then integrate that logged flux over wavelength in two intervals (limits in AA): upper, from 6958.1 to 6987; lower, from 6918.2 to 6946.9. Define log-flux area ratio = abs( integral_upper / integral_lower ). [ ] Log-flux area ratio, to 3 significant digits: 1.01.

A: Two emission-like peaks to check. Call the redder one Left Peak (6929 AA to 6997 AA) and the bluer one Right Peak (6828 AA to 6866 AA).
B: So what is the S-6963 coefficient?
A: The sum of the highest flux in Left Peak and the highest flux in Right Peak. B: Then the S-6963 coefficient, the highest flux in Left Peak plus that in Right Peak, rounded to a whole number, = 621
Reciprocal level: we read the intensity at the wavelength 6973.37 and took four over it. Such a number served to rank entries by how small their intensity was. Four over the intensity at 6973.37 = 0.0131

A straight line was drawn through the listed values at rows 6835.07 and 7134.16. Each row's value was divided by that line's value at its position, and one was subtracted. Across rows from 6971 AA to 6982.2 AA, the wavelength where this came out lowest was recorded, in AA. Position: 6981.40 AA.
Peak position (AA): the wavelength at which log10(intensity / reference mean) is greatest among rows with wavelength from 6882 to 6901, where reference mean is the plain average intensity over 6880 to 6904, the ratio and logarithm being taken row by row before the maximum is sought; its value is 6893.55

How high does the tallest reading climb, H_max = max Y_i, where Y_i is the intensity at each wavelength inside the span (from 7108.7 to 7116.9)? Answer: 288.2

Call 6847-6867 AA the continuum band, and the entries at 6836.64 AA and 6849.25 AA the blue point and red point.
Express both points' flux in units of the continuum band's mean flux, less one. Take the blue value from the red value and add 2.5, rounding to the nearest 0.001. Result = 2.474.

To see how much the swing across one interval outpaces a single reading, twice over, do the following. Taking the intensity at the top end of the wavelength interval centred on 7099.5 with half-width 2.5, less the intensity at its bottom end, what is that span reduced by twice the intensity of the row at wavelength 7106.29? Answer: -587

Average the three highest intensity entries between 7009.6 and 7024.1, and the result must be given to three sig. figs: 300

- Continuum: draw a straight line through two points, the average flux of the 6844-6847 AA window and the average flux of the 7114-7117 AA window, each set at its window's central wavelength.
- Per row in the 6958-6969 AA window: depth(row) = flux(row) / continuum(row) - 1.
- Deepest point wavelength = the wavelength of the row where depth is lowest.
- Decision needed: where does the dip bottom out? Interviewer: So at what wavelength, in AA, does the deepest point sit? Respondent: 6960.54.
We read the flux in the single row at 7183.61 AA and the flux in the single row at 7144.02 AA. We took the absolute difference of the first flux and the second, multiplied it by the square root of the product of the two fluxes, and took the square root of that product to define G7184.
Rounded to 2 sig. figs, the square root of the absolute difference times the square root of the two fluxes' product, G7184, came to 25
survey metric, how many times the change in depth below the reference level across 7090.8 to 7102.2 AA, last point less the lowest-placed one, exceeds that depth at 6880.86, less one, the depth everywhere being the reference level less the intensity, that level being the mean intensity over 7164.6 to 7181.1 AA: -1.0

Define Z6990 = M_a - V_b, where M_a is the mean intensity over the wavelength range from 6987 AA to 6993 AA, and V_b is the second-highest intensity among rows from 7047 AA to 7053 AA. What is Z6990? -9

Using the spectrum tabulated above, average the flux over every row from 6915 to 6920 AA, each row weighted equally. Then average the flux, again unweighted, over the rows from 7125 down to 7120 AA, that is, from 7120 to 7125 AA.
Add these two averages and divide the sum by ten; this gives 59.4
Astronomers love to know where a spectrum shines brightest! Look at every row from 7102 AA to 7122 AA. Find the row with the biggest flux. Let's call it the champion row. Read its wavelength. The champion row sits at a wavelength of 7106.29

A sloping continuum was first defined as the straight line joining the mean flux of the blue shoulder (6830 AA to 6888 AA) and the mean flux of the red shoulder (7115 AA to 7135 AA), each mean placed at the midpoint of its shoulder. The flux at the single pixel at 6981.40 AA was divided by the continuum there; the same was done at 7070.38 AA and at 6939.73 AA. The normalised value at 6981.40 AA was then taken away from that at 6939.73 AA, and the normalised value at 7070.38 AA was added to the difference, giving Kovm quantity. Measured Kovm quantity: 0.99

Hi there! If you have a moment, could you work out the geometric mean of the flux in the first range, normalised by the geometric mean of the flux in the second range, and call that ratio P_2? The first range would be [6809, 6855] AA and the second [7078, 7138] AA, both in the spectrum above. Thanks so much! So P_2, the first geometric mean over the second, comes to 1.00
